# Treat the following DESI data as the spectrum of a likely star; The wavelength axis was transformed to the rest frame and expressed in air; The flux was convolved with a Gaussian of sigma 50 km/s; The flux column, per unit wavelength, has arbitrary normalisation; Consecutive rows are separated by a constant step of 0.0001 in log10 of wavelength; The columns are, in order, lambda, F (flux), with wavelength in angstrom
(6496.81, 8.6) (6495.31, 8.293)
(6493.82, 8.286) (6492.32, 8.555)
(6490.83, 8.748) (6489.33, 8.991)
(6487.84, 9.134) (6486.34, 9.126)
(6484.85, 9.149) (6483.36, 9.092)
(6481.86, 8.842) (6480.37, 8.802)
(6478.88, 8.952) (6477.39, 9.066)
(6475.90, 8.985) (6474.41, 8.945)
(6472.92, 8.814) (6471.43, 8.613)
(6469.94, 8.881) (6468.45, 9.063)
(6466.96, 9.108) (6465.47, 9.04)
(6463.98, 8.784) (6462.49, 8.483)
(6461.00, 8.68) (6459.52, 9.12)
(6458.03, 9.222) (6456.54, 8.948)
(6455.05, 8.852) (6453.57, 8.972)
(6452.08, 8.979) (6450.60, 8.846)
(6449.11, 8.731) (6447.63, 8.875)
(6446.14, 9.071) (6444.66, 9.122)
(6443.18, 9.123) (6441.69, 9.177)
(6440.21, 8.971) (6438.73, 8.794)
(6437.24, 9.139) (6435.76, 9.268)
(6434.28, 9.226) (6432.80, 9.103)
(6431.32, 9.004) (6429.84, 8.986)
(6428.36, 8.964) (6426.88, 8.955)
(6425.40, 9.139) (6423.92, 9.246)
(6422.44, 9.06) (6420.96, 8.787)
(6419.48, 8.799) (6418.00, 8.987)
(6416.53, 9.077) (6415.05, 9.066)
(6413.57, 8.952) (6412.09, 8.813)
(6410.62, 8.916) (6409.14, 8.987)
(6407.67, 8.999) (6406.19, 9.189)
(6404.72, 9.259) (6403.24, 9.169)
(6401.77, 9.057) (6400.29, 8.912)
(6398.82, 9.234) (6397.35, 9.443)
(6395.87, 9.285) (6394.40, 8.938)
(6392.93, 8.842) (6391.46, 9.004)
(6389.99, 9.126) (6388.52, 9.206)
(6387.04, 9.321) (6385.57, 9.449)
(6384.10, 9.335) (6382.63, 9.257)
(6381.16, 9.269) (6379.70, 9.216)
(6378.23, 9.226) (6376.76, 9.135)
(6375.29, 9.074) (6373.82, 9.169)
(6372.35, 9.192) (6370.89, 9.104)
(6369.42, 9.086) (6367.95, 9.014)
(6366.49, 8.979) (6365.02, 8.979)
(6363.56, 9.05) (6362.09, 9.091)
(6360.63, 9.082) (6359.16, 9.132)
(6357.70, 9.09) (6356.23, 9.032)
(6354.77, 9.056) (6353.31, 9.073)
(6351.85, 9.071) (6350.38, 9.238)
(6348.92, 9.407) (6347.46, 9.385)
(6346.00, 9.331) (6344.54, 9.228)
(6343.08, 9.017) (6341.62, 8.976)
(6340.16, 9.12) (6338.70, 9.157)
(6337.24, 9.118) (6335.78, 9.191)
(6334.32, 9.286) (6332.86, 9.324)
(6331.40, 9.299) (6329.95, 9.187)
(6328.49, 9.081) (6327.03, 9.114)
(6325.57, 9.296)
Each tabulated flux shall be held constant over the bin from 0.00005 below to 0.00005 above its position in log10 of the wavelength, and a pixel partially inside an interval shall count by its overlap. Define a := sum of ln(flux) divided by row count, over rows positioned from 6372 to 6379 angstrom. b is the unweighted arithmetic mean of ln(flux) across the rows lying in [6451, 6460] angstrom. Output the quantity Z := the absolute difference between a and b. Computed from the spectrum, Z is 0.016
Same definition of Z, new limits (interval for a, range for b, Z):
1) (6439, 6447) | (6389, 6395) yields 0.013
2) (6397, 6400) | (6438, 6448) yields 0.035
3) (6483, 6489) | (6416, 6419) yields 0.010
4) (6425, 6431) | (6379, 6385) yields 0.028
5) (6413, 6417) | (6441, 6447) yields 0.010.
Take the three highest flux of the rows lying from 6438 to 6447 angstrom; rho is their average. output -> 9.14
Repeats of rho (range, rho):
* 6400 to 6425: 9.23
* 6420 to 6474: 9.25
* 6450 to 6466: 9.13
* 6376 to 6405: 9.41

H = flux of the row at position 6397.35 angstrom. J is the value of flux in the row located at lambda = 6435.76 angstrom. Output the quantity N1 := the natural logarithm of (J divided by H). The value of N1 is -0.019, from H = 9.443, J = 9.268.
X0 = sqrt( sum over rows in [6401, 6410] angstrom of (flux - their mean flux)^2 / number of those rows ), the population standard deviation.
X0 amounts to 0.102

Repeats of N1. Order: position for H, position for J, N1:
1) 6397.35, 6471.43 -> -0.092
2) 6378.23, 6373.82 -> -0.006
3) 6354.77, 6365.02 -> -0.009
